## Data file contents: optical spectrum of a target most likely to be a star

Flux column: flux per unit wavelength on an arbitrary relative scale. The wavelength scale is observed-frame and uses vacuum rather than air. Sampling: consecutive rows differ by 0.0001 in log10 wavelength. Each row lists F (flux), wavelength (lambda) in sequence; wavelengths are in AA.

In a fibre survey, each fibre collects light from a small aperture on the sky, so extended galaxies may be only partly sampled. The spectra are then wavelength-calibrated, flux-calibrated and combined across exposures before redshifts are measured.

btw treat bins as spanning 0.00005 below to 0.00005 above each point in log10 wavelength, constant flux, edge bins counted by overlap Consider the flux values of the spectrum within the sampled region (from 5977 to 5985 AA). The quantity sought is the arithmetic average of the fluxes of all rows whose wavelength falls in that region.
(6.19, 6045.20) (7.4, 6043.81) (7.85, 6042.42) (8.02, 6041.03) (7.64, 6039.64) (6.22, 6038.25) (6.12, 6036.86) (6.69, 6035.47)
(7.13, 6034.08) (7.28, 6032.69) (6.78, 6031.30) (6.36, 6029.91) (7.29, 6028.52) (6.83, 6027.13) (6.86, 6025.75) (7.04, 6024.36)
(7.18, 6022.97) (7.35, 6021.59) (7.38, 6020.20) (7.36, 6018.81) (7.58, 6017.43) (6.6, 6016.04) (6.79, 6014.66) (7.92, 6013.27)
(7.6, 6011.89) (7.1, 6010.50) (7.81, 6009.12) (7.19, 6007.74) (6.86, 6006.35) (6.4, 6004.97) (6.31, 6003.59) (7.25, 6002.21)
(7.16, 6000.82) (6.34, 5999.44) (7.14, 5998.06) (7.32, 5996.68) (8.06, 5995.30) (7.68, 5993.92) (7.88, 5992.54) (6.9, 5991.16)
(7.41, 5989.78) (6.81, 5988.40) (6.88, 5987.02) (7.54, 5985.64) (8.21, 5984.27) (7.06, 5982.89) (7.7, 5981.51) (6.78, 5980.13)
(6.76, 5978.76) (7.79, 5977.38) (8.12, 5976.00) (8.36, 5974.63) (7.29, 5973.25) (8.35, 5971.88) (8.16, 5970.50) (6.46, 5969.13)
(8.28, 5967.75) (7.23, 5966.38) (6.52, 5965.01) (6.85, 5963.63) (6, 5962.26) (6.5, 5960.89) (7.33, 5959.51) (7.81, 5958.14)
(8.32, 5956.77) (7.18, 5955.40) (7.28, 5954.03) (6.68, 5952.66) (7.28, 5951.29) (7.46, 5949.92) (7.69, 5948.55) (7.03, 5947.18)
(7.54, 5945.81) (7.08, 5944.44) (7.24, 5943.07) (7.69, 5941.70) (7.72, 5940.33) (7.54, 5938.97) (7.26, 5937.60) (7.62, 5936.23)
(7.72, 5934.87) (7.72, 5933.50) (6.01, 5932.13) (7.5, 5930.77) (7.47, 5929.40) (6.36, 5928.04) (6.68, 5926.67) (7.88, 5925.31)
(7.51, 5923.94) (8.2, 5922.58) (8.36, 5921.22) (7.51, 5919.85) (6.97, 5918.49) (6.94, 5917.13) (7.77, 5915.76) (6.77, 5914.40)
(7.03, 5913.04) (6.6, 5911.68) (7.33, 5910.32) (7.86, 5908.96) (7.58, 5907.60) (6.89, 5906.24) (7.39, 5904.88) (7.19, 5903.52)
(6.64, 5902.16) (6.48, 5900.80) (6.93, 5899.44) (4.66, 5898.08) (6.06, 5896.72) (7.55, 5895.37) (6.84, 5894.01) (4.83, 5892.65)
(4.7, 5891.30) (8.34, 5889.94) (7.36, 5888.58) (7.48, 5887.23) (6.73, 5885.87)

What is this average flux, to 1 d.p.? 7.4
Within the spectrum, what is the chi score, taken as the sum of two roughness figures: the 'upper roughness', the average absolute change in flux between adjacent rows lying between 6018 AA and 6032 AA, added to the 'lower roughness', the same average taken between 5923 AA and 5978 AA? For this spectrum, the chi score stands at 0.88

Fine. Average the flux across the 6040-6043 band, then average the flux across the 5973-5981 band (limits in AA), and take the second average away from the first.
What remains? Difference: 0.4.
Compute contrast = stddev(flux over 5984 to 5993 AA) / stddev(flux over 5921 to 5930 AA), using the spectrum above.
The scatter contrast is 0.73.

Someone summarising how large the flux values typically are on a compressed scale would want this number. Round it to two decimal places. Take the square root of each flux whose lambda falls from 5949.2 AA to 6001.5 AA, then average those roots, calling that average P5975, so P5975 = 2.71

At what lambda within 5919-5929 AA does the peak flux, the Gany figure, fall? 5921.22 AA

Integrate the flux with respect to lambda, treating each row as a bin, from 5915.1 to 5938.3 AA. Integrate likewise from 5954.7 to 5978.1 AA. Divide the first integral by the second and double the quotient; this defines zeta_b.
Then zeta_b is 1.97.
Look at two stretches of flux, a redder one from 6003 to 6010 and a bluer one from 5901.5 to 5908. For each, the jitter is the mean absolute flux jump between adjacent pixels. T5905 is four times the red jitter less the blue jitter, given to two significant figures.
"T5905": 1.0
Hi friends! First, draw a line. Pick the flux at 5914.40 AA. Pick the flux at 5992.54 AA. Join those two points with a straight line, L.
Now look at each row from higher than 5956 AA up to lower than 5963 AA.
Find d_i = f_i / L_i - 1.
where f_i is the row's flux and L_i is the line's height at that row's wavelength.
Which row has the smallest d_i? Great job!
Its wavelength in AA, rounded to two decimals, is 5962.26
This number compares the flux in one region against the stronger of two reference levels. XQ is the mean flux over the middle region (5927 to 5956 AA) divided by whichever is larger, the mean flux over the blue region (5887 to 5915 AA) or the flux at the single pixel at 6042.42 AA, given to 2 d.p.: 0.93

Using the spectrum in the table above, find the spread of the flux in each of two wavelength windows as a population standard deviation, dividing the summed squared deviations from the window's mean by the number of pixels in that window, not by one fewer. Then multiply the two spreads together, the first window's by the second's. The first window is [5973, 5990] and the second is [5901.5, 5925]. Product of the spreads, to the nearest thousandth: 0.276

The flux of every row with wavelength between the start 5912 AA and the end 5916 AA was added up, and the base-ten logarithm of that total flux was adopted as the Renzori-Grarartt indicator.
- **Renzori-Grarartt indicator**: 1.33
